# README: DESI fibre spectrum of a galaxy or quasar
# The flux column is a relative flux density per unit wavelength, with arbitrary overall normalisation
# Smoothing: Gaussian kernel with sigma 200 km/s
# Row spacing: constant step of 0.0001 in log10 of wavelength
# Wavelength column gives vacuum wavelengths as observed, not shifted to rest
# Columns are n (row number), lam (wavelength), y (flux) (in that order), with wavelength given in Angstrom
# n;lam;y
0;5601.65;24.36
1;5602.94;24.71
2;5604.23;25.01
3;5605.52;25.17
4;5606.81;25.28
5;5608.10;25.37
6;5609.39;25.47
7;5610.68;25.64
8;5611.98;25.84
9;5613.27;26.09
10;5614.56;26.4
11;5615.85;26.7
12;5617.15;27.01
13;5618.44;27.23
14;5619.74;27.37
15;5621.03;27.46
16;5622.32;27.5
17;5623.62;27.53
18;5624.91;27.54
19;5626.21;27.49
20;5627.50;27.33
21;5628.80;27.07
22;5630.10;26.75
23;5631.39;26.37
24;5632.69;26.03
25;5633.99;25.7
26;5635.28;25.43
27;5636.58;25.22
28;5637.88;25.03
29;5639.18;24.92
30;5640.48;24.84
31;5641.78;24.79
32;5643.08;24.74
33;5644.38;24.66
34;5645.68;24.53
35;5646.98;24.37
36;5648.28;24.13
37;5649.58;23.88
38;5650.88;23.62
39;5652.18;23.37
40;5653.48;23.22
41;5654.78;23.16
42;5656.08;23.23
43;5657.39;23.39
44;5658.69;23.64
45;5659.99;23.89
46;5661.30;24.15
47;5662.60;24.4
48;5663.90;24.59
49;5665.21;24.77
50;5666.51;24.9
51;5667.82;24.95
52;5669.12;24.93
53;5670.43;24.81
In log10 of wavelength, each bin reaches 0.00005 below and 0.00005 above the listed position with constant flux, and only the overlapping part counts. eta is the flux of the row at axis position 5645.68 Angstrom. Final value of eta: 24.53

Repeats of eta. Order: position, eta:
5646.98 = 24.37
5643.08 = 24.74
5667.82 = 24.95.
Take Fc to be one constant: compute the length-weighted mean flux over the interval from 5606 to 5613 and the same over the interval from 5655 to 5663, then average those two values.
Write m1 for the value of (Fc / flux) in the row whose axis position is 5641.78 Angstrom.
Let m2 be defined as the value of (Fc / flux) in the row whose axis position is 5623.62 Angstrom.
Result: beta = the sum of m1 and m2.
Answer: 1.89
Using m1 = 0.99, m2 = 0.89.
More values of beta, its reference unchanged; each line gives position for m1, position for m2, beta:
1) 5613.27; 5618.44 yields 1.85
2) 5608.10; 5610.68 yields 1.93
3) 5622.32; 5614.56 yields 1.83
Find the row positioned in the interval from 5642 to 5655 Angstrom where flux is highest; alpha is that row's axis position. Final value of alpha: 5643.08 Angstrom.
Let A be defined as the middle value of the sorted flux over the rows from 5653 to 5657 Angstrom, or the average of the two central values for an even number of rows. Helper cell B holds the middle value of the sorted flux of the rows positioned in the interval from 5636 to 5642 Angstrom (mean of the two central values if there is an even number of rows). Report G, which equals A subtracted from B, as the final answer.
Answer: 2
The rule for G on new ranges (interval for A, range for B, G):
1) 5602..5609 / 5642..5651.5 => -1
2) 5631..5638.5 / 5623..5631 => 2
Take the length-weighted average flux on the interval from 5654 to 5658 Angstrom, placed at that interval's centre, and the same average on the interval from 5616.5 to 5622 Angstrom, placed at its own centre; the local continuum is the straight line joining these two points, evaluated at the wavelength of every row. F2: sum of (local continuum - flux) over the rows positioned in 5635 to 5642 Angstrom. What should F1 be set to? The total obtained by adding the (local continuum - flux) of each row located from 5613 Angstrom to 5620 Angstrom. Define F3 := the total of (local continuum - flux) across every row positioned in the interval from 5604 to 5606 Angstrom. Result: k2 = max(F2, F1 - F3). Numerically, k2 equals 1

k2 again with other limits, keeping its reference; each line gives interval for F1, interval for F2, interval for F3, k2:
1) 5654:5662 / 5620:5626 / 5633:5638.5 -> -2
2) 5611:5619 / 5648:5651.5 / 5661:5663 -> 11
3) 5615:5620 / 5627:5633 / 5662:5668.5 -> 14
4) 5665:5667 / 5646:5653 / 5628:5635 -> 0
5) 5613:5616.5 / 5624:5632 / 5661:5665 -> 10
